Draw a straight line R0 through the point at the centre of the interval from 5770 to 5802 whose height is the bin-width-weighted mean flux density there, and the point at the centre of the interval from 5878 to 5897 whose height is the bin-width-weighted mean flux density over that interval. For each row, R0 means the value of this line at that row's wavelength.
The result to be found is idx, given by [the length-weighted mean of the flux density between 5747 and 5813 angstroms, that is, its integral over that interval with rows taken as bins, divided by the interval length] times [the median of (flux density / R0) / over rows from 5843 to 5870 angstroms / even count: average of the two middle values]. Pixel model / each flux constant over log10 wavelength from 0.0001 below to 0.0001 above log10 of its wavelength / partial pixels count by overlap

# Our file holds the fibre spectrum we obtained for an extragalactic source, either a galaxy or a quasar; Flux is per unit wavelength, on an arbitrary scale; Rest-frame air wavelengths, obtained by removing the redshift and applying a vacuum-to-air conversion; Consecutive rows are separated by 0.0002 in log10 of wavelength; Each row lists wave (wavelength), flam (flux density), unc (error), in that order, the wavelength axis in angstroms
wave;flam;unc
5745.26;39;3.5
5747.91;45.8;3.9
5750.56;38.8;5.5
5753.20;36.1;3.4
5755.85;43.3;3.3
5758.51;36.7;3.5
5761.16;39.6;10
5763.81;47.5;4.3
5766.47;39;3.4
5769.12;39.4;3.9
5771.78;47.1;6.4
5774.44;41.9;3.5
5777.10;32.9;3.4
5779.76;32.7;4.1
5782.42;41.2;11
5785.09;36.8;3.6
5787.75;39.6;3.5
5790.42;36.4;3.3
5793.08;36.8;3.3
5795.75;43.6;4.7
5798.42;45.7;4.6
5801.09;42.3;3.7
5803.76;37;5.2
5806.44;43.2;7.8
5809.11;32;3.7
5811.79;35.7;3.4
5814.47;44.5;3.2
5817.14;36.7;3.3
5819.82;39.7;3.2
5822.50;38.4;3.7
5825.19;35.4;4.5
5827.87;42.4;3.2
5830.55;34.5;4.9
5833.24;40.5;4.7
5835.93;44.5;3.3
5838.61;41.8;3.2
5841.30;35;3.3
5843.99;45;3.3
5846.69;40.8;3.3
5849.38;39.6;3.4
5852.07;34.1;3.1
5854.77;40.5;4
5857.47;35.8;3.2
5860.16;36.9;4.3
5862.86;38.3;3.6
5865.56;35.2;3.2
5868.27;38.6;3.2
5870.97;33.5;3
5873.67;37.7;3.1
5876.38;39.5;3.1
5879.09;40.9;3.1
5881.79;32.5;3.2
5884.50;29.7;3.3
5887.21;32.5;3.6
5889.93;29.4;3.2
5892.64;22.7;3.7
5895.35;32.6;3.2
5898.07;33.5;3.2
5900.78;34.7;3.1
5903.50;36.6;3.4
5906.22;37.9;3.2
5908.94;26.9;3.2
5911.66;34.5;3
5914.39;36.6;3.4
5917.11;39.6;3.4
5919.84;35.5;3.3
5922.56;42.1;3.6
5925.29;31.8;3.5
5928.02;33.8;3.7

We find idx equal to 45.4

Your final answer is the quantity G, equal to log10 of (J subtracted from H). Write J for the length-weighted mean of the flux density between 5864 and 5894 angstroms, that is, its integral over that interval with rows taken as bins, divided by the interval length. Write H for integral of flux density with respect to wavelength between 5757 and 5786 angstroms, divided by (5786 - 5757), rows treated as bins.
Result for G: 0.76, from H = 39.6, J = 33.9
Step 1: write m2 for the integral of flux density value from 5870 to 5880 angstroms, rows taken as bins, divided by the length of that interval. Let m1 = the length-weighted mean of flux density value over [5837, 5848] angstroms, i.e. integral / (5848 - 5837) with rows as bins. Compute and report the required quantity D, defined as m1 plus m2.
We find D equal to 78.7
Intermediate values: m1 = 40.7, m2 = 37.9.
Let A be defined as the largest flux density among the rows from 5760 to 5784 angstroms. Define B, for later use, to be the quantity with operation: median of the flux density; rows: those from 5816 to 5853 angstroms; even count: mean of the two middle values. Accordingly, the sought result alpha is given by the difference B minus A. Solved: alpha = -8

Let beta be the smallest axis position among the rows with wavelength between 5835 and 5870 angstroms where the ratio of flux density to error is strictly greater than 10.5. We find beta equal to 5835.93 angstroms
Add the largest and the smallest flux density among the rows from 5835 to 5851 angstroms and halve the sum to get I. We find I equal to 40.0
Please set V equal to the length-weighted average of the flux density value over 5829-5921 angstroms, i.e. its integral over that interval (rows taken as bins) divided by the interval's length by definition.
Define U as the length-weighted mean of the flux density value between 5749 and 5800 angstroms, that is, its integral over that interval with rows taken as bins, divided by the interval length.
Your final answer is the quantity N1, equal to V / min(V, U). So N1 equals 1.00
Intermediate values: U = 39.8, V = 36.1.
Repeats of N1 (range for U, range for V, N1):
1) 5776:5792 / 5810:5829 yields 1.06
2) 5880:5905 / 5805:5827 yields 1.20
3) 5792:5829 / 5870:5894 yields 1.00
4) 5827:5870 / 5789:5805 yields 1.04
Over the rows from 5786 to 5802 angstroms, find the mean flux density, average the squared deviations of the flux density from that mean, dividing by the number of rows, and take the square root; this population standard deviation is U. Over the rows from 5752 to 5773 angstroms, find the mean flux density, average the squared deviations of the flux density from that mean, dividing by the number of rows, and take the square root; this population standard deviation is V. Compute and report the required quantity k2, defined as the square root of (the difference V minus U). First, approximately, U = 3.4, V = 4.1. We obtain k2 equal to 0.8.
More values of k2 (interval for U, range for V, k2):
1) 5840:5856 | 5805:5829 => 0.5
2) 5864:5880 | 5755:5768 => 1.1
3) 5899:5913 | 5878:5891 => 0.6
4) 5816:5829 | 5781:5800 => 1.0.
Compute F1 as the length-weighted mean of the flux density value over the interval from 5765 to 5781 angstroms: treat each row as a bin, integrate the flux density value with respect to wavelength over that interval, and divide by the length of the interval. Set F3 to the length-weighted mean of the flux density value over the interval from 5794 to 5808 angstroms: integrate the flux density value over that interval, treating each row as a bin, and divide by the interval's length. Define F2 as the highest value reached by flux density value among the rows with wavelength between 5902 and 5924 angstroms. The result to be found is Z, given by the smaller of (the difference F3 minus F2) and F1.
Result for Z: -0.1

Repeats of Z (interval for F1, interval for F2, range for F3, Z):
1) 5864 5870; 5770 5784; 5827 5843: -7.3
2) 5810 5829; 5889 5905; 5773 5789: 1.0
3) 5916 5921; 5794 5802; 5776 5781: -12.9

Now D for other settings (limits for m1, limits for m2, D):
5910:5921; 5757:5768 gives 77.0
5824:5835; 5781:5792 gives 76.9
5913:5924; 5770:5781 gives 77.1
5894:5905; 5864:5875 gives 70.7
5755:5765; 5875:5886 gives 77.2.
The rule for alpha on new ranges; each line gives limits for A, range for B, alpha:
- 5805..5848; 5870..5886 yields -9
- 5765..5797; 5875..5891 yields -15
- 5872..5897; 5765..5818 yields -2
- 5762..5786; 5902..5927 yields -11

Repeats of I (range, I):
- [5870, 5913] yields 31.8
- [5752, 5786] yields 40.1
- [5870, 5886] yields 35.3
